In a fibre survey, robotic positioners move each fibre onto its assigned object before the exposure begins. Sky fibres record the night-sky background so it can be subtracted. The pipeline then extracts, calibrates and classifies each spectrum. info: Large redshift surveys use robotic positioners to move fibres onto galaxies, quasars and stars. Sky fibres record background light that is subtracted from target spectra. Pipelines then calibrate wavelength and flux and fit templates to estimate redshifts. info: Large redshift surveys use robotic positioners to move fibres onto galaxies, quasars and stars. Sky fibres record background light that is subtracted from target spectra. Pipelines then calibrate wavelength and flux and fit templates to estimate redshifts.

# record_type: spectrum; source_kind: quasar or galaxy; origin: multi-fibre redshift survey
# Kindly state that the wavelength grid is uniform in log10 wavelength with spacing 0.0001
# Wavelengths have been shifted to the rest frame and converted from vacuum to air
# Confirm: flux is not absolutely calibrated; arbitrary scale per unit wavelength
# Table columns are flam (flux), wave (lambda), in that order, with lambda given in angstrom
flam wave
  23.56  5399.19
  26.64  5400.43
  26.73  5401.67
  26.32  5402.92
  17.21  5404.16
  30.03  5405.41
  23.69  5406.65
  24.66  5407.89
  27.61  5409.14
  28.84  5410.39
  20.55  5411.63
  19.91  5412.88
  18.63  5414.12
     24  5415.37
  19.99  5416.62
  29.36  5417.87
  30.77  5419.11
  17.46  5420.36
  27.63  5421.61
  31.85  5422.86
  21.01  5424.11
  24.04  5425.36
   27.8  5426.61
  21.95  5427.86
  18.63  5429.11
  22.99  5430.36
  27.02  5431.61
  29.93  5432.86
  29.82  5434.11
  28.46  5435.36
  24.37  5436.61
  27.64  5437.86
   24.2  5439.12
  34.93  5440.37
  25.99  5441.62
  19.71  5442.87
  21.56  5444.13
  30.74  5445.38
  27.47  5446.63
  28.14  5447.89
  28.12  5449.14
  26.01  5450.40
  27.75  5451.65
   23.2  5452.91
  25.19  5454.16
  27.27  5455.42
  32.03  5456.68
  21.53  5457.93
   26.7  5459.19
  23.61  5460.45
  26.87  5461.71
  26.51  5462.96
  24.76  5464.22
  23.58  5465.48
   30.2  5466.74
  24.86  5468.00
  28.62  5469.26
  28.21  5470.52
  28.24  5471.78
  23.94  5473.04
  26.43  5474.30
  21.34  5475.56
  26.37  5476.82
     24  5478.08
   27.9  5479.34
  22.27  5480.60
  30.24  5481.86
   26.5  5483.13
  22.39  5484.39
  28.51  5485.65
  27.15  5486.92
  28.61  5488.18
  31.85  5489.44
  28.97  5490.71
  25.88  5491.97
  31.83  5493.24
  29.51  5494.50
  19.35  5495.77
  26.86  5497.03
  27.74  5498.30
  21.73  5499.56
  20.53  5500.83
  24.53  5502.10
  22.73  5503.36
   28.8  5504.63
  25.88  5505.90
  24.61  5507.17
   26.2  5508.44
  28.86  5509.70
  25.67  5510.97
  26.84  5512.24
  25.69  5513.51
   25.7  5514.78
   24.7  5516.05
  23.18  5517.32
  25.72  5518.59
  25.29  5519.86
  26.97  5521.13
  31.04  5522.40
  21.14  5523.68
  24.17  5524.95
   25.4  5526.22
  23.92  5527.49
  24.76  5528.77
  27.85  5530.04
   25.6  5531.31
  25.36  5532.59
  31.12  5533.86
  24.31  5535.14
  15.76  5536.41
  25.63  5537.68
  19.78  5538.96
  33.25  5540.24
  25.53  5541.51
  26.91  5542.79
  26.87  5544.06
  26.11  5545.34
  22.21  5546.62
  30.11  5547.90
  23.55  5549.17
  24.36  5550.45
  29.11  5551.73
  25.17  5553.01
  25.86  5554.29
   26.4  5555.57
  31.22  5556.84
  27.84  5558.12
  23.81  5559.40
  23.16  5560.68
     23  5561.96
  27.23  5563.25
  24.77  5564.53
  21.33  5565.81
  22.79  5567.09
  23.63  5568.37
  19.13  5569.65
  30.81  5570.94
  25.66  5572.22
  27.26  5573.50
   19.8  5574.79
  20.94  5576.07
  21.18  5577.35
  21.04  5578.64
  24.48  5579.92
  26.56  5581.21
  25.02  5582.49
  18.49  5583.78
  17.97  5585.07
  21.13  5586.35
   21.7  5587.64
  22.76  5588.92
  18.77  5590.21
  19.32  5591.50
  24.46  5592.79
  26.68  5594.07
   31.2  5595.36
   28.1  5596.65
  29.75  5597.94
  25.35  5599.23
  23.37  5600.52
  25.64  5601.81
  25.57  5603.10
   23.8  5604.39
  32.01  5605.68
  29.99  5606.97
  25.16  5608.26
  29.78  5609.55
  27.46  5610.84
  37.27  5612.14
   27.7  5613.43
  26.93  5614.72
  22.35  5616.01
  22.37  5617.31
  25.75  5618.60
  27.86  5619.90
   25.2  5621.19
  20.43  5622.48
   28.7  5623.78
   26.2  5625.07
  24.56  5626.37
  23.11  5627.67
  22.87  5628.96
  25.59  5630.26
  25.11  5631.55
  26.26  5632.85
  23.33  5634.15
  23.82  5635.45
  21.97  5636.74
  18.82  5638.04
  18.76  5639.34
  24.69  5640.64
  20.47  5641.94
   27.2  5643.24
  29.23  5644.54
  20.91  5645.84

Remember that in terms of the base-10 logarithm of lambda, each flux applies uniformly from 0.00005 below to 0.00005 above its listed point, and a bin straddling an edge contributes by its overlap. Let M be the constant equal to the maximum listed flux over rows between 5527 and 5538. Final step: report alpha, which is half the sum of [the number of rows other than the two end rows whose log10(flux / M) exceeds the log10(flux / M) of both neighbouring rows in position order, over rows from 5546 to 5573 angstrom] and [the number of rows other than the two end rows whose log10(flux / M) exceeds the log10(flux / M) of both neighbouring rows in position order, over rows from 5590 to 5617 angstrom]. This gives 6.00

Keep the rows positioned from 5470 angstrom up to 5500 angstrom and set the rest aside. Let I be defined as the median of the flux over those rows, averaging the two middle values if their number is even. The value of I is 27.0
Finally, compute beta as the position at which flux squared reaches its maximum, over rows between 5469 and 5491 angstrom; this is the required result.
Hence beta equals 5489.44 angstrom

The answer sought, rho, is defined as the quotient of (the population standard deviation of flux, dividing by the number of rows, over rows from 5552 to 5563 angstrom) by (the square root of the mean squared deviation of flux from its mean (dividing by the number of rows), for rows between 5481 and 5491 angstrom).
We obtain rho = 0.97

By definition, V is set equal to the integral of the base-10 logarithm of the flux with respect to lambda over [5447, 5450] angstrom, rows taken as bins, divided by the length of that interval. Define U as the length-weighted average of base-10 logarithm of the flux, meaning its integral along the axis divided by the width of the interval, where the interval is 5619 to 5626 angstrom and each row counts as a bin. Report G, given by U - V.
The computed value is -0.04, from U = 1.41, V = 1.44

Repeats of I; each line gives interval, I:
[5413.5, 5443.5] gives 25.2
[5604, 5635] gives 25.7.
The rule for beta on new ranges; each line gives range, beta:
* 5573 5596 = 5595.36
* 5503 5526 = 5522.40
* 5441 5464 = 5456.68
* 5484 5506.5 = 5489.44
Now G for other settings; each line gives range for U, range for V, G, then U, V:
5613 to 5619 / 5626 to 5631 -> 0.01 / 1.39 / 1.38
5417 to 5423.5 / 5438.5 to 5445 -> 0.02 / 1.42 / 1.40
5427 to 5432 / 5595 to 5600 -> -0.10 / 1.35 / 1.45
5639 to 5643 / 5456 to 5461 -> -0.07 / 1.34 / 1.41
